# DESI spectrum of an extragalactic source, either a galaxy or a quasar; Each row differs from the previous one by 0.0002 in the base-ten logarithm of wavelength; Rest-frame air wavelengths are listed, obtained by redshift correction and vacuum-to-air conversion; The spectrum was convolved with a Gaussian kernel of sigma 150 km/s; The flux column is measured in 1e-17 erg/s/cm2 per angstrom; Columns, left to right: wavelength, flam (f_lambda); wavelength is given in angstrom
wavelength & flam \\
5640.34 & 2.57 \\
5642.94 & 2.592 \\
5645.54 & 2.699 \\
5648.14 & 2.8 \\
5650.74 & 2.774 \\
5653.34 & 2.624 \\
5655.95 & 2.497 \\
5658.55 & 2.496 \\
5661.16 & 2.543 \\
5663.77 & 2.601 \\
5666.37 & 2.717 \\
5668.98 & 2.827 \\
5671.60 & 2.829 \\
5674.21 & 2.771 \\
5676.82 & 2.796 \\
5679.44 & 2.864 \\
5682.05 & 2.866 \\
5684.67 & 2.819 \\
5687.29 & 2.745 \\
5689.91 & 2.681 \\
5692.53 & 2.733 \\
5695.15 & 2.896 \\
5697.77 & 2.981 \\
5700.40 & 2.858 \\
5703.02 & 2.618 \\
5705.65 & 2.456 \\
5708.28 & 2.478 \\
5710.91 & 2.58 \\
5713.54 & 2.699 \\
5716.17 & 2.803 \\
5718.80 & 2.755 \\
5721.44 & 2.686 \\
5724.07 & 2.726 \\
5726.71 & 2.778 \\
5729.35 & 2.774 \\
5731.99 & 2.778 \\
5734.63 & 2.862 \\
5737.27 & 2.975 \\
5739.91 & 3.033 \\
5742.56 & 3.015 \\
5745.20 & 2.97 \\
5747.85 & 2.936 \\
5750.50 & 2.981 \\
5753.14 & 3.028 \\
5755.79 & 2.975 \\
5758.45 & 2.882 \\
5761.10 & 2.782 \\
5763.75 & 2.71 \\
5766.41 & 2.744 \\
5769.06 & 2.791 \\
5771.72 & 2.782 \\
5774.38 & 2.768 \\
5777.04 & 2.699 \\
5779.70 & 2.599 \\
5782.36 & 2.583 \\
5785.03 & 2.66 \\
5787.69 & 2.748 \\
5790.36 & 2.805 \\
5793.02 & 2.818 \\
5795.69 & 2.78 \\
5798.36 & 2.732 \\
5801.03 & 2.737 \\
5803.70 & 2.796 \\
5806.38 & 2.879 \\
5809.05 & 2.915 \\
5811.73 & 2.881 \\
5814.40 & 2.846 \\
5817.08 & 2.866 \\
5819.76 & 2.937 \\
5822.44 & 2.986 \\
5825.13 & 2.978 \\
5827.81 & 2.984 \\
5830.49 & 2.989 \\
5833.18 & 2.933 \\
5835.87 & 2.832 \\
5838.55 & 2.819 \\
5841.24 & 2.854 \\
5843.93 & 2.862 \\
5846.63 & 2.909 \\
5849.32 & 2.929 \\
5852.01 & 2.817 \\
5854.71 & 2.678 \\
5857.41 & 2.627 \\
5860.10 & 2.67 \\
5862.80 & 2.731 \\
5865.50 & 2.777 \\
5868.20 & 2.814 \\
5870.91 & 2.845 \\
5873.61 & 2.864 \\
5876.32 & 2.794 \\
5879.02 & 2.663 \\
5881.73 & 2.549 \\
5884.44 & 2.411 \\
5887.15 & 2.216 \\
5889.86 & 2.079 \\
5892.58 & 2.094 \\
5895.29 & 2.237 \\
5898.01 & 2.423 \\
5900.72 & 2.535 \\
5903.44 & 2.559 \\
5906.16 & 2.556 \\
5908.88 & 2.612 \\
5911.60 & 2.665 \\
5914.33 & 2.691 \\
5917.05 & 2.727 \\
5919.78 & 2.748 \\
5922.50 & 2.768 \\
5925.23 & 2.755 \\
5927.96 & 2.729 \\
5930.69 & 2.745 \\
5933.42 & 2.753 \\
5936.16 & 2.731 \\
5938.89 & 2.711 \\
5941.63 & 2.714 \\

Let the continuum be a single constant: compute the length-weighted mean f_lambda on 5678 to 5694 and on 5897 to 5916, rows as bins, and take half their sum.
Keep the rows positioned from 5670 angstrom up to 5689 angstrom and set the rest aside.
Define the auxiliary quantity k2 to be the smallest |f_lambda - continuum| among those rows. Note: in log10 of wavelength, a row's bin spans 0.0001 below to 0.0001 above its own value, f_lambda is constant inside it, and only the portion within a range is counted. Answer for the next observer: 0.061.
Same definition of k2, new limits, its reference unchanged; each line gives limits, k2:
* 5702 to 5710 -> 0.066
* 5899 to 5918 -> 0.007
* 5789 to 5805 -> 0.048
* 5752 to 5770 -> 0.026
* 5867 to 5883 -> 0.021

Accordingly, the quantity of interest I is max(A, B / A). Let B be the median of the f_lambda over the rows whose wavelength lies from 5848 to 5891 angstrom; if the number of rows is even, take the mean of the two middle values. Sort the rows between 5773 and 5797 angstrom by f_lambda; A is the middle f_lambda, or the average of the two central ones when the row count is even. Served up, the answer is 2.75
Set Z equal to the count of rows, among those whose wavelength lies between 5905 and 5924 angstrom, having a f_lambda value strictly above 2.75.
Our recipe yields 1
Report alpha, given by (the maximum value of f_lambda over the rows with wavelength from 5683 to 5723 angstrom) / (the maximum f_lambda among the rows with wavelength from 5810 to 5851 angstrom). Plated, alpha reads 1.00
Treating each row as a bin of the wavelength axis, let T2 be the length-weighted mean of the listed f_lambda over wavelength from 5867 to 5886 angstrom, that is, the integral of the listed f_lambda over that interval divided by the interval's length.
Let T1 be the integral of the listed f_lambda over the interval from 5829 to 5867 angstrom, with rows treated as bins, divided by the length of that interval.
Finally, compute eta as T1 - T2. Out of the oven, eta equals 0.12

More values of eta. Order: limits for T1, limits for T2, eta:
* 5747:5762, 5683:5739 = 0.19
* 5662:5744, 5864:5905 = 0.25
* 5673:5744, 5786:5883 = -0.04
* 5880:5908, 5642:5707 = -0.35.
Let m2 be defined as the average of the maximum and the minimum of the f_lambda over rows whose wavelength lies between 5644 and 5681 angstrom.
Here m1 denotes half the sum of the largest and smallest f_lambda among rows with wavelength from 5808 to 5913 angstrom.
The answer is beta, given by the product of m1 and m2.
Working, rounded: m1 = 2.53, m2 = 2.68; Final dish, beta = 6.8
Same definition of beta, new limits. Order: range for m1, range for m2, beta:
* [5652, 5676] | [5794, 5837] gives 7.6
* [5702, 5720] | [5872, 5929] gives 6.5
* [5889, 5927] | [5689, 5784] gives 6.7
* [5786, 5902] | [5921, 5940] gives 6.9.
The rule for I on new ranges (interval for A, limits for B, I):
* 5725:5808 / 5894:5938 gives 2.78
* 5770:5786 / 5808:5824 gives 2.68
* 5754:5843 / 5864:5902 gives 2.82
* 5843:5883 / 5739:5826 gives 2.79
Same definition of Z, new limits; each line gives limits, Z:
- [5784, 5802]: 3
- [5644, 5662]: 2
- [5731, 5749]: 7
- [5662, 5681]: 5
